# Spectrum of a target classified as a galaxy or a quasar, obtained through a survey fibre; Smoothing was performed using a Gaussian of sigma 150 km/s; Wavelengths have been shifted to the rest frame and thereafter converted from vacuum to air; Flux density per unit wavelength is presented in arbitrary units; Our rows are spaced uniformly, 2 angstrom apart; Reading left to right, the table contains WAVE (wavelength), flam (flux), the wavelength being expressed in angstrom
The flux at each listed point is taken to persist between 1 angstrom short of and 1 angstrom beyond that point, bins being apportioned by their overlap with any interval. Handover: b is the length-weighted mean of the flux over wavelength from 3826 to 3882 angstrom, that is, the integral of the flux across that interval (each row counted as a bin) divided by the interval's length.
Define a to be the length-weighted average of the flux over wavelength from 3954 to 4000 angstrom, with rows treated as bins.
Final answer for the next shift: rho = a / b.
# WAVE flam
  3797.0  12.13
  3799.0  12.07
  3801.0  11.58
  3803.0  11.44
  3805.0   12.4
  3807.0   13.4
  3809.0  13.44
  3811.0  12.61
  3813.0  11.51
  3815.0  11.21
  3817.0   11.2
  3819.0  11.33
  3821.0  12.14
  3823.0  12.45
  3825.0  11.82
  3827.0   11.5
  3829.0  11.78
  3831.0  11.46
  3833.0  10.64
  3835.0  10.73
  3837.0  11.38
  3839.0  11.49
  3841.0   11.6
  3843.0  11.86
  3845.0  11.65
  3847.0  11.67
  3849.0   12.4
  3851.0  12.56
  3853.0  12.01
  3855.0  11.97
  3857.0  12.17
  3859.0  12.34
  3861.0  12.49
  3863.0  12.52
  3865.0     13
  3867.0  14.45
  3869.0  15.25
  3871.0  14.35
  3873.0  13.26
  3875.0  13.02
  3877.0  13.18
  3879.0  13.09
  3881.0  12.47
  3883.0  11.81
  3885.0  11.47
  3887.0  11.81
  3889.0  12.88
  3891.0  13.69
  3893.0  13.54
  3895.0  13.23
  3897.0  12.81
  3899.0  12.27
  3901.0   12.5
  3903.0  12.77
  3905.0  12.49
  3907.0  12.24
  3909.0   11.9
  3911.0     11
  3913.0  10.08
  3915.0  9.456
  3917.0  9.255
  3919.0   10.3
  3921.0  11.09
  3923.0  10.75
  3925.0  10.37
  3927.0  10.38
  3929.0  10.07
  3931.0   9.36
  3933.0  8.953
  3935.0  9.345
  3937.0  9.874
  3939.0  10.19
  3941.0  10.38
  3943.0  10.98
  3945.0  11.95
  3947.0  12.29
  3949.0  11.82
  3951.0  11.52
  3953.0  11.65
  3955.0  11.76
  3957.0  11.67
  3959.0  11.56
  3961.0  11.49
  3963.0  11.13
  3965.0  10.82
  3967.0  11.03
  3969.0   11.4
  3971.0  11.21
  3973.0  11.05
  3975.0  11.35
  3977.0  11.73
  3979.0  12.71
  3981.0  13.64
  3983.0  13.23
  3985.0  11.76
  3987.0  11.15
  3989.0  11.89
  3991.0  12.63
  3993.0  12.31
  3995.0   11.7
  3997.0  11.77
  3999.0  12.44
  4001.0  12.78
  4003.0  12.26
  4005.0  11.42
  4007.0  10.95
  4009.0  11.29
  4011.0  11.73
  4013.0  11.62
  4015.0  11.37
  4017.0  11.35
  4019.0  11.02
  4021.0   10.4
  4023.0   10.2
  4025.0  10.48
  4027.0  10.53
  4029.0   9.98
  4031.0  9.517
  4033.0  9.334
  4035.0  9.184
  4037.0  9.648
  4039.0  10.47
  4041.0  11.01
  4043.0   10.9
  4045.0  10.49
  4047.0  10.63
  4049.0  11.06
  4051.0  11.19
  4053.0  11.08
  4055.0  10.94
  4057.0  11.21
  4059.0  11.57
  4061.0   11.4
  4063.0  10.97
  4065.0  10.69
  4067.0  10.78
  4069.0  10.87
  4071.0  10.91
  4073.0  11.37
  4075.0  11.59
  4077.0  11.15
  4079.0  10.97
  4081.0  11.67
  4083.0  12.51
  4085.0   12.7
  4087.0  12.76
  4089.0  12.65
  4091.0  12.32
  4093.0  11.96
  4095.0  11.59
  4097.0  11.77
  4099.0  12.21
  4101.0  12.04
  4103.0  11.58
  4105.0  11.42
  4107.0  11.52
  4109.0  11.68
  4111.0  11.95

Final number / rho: 0.95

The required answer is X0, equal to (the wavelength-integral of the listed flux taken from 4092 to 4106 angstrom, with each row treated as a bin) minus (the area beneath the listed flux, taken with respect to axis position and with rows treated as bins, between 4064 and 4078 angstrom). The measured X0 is 10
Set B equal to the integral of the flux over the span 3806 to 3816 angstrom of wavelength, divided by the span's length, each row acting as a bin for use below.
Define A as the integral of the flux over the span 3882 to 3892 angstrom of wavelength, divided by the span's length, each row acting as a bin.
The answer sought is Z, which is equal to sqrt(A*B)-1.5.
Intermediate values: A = 12.3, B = 12.4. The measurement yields 10.9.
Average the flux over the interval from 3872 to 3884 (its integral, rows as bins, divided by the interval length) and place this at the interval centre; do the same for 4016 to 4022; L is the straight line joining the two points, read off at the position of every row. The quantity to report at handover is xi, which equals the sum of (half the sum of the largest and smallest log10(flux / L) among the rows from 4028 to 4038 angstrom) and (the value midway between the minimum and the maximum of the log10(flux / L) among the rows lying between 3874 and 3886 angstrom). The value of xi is -0.07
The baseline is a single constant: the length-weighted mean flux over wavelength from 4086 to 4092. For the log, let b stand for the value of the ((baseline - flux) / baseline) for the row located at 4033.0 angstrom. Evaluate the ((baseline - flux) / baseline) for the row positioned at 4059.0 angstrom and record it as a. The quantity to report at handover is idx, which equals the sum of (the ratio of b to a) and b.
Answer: 3.5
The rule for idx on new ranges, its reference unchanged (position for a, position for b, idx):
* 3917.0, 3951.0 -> 0.4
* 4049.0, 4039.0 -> 1.6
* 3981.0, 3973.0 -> -1.3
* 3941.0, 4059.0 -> 0.5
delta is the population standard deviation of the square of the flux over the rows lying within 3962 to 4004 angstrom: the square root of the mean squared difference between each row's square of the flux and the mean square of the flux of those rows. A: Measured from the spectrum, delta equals 19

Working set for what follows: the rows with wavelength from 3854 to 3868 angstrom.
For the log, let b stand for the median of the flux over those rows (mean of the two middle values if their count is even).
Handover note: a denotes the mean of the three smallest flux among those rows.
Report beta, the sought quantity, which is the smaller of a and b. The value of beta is 12.16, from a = 12.2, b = 12.5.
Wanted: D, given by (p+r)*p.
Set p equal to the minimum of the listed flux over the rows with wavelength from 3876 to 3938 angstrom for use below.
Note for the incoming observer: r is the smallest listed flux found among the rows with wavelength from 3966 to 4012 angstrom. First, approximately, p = 8.953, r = 10.95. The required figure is 178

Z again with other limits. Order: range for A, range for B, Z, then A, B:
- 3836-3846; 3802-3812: 10.6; 11.6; 12.7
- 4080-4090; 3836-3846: 10.5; 12.5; 11.6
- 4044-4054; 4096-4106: 9.8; 10.9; 11.8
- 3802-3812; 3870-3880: 11.5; 12.7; 13.4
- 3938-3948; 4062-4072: 9.5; 11.2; 10.8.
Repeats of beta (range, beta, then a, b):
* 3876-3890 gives 11.70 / 11.7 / 12.5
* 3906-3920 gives 9.60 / 9.6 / 10.3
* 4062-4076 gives 10.78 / 10.8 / 10.9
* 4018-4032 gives 9.90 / 9.9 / 10.4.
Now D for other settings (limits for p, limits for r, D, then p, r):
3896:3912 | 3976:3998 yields 244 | 11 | 11.15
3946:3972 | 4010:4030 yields 225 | 10.82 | 9.98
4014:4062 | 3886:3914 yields 177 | 9.184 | 10.08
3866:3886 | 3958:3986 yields 256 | 11.47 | 10.82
